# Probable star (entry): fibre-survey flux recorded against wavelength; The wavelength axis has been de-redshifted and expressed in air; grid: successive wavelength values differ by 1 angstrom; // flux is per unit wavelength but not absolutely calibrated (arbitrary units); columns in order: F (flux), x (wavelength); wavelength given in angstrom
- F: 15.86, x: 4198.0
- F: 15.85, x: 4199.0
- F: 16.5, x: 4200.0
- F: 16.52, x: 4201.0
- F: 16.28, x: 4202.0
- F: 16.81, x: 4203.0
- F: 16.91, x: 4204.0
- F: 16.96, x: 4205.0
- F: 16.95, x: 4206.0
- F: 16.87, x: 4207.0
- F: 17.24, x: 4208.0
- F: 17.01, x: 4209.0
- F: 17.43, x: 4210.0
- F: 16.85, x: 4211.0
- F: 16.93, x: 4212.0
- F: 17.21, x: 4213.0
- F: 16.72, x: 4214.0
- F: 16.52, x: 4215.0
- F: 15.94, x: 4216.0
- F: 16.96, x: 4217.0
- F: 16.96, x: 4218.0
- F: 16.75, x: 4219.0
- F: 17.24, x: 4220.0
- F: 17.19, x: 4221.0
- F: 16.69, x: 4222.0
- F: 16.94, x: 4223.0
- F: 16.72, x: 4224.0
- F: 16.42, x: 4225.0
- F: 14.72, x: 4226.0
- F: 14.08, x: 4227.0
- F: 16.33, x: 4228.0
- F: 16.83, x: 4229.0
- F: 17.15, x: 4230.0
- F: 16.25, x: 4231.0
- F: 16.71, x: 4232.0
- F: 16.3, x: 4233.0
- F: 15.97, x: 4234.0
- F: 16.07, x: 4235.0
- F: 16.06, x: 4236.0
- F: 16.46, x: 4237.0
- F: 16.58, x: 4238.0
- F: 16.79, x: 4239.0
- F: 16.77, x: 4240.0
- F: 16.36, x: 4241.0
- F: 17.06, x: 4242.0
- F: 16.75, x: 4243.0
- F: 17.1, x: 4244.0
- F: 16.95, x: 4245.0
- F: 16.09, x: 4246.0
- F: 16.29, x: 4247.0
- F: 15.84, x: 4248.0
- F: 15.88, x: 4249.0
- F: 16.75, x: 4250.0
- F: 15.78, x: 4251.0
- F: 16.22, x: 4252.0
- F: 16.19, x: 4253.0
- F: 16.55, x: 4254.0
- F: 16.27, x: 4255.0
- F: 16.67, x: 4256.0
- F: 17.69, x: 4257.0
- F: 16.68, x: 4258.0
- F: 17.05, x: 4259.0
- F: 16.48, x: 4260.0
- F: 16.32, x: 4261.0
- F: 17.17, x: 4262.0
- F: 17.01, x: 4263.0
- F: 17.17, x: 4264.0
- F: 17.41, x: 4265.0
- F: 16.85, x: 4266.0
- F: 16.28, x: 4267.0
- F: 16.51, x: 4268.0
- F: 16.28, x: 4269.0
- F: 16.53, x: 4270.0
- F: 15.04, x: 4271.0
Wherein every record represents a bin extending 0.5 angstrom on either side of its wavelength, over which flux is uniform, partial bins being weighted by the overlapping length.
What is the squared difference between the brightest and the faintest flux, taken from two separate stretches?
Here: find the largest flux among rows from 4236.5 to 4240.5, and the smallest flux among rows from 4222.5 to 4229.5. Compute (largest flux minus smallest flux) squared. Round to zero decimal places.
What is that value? 7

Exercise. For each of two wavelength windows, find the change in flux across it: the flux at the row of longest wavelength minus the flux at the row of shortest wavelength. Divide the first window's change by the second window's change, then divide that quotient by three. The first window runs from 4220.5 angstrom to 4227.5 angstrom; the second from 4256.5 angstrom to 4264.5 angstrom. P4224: 2.0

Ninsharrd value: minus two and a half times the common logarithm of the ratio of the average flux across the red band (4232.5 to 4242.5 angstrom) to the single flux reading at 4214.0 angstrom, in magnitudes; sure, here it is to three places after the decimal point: 0.018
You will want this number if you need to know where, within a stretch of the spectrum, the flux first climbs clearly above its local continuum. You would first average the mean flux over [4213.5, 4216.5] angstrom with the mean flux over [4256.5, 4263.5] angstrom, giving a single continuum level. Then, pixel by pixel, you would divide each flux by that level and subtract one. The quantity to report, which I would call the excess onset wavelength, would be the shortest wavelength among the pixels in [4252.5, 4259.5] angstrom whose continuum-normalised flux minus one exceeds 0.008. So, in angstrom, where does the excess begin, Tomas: 4257.0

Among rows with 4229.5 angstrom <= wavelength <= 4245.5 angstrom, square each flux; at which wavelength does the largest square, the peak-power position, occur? 4230.0 angstrom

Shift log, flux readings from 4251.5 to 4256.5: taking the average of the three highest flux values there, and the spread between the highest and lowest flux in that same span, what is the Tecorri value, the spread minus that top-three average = -16.0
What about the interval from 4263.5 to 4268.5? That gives -16.0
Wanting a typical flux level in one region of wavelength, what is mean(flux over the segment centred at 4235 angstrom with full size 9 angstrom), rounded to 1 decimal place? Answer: 16.4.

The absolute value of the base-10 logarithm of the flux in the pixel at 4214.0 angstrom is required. 1.22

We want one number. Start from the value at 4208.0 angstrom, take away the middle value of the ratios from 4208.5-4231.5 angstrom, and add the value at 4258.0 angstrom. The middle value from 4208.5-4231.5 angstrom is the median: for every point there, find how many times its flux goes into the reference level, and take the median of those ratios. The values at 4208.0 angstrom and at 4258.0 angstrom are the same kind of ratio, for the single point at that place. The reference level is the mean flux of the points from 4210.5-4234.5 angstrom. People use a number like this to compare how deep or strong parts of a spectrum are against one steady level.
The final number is 0.97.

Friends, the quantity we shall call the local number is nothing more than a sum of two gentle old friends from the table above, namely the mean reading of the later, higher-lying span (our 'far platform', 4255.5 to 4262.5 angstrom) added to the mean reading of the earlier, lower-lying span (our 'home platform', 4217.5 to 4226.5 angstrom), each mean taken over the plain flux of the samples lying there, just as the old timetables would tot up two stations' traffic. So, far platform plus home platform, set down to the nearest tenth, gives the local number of 33.5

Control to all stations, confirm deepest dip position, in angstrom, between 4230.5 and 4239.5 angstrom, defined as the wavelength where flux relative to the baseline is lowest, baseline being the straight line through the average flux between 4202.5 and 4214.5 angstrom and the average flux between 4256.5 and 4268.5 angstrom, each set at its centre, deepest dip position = 4234.0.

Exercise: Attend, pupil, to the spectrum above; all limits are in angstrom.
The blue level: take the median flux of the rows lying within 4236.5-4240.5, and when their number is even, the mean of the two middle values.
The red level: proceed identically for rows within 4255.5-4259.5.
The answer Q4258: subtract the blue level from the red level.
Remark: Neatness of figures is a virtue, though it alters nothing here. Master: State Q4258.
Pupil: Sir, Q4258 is 0.19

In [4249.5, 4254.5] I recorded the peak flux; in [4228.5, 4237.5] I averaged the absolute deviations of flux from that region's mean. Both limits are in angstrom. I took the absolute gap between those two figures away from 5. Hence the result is -11.4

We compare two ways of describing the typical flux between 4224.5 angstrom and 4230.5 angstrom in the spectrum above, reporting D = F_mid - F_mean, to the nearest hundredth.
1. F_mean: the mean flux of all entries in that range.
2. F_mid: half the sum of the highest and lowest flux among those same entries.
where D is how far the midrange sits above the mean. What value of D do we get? -0.31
